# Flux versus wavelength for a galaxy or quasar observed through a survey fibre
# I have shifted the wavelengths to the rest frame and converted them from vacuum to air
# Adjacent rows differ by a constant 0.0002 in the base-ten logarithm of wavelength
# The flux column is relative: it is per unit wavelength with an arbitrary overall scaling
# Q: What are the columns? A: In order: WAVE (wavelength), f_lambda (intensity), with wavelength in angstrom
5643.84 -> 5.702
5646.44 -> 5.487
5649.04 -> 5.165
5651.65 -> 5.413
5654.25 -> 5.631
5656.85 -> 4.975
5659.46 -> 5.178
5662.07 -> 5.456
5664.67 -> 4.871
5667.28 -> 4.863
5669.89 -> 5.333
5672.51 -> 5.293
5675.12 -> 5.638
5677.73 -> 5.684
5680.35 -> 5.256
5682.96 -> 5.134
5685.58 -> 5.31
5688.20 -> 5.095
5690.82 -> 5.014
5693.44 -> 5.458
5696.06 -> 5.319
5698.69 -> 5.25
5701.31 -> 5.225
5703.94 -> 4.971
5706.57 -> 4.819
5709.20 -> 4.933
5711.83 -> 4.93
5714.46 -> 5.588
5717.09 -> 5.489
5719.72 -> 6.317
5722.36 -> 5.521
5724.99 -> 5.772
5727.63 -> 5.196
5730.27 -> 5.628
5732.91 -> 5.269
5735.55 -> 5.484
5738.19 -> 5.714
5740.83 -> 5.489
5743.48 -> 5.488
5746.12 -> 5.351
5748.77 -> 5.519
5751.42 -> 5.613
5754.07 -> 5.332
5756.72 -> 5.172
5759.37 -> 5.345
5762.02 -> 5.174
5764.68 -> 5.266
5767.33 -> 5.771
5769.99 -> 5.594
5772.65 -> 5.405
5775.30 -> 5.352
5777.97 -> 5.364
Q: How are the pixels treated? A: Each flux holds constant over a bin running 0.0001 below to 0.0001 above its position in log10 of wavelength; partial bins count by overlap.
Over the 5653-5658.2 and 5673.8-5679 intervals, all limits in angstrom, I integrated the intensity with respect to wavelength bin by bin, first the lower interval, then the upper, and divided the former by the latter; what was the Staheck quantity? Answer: 0.93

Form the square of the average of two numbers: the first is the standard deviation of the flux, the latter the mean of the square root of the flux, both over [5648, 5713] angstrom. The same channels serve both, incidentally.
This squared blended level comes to 1.60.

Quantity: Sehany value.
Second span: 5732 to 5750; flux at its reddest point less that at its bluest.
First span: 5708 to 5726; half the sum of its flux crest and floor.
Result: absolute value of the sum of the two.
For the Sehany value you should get 5.87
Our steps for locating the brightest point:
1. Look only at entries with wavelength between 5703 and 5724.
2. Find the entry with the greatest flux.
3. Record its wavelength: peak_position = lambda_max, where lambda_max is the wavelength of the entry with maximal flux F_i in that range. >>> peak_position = 5719.72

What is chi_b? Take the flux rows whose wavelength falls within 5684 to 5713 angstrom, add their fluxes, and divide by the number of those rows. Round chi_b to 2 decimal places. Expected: 5.12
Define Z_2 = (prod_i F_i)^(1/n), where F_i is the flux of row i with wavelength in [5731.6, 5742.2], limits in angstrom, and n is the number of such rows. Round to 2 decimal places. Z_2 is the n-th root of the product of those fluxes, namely 5.49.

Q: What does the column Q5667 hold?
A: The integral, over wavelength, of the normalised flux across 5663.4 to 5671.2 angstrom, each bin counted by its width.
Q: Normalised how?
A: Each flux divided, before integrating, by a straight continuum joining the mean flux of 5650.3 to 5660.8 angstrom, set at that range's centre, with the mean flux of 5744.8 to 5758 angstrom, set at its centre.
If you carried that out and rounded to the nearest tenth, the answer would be 7.4 angstrom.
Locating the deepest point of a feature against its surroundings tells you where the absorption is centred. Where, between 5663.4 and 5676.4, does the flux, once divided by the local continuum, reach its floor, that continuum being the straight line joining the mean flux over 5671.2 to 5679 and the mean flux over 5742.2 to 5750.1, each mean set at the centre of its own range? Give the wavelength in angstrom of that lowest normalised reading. 5667.28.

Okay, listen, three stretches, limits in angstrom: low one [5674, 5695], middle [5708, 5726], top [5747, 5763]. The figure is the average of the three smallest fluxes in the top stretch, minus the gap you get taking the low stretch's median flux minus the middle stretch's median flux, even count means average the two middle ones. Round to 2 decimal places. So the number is 5.46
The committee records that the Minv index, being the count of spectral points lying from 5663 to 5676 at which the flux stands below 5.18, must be 2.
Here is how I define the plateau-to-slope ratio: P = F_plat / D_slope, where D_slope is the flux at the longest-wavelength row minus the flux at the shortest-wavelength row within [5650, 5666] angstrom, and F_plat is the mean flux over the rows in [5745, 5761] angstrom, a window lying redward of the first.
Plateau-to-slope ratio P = -9.9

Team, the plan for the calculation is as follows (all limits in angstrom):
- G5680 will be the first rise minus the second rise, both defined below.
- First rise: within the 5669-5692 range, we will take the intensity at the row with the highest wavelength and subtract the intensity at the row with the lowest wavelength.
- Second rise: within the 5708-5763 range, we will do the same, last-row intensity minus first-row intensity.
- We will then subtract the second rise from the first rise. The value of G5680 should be -0.56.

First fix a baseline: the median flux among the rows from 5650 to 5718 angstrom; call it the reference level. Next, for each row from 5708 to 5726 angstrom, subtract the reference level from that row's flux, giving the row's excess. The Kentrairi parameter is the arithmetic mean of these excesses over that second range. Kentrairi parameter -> 0.25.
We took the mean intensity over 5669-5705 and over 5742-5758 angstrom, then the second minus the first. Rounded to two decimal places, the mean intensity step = 0.13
